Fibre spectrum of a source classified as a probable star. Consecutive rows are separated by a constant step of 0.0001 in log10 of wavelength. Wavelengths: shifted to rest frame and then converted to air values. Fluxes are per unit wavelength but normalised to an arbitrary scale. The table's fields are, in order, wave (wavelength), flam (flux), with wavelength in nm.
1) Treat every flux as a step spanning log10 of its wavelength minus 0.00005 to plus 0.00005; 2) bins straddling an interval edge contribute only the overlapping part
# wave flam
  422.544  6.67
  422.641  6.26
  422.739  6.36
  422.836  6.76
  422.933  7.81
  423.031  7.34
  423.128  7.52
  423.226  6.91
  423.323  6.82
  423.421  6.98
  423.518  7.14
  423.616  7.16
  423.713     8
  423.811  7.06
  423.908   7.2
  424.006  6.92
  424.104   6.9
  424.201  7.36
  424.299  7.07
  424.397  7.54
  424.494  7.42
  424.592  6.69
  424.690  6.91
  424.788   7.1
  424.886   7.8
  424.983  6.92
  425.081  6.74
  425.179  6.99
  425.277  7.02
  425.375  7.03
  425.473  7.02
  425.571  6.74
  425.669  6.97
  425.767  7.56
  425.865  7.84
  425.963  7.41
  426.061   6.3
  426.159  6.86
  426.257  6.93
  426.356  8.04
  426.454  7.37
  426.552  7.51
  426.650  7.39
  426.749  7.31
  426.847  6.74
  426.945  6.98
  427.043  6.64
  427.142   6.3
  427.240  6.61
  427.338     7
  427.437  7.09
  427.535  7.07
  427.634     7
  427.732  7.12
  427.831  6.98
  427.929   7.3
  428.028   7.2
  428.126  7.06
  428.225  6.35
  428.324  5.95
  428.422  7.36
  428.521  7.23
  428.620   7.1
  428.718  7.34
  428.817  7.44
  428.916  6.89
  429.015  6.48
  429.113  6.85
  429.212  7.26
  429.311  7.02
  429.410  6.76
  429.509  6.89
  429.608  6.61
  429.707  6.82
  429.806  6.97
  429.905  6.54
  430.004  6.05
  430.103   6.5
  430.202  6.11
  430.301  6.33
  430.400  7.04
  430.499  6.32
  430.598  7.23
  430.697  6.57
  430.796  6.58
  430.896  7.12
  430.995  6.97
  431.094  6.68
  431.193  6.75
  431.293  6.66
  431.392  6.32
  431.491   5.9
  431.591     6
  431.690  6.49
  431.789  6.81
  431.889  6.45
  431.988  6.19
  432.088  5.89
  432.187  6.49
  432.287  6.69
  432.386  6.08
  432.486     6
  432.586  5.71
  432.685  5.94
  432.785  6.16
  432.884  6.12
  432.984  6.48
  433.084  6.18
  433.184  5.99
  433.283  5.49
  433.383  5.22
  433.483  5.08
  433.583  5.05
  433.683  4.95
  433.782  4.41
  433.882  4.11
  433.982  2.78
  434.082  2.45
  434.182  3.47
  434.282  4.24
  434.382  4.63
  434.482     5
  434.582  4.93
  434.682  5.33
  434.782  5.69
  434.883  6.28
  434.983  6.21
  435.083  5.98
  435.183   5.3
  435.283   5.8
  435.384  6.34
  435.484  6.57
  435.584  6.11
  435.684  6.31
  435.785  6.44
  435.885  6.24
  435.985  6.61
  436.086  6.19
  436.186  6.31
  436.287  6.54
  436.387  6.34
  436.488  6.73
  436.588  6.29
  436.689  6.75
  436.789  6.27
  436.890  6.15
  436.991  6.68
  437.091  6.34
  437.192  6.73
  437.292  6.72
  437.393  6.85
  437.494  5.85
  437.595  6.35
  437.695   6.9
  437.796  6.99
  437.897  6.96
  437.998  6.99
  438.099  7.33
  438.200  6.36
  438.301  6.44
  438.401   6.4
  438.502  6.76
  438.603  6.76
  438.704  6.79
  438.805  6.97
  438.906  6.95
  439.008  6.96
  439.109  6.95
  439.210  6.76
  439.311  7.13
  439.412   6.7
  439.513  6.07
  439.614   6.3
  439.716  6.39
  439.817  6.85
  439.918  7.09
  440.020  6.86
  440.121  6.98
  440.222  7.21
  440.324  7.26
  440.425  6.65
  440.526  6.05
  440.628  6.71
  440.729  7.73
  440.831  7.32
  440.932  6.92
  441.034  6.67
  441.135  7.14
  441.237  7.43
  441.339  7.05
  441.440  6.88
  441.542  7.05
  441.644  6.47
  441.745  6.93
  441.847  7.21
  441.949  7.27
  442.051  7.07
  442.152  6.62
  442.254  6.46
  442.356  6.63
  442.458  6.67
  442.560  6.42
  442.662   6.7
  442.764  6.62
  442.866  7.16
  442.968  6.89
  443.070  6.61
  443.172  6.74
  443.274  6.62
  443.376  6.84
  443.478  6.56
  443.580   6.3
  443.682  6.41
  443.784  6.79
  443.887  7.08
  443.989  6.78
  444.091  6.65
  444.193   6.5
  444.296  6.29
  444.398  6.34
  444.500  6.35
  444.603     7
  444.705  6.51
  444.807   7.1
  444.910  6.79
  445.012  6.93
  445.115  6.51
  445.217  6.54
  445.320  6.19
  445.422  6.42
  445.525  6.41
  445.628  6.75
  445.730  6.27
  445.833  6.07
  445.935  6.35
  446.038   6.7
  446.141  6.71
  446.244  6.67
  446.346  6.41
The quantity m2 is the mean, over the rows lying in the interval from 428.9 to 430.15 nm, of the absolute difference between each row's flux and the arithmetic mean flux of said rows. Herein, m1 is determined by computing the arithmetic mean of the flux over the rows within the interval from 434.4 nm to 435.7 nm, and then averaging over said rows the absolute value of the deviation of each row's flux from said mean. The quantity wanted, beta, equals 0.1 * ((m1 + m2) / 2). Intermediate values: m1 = 0.46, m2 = 0.24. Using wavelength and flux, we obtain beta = 0.035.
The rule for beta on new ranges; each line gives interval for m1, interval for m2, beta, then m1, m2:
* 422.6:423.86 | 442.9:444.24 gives 0.027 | 0.38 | 0.16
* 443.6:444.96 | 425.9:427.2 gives 0.033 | 0.24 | 0.41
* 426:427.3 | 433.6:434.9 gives 0.062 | 0.40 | 0.84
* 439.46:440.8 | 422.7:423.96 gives 0.035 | 0.39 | 0.32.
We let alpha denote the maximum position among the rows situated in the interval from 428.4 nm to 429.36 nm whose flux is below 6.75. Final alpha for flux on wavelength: 429.015 nm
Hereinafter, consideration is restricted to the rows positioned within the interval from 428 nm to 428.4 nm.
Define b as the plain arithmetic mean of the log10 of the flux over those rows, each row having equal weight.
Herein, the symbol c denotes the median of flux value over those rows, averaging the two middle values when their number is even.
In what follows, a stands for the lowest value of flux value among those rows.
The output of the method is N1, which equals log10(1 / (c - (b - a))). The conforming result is -1.07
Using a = 5.95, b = 0.821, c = 6.7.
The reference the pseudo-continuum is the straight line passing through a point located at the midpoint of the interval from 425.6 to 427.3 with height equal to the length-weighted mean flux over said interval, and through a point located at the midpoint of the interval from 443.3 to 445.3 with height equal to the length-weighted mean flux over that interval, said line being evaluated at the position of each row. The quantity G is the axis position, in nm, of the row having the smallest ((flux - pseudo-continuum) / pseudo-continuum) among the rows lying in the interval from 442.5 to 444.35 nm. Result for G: 443.580 nm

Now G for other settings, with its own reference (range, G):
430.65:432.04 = 431.491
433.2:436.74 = 434.082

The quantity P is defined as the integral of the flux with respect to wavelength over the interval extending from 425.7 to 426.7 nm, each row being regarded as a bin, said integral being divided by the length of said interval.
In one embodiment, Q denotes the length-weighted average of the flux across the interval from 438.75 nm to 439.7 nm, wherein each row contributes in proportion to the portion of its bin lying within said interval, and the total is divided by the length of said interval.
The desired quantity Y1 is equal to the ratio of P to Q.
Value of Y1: 1.09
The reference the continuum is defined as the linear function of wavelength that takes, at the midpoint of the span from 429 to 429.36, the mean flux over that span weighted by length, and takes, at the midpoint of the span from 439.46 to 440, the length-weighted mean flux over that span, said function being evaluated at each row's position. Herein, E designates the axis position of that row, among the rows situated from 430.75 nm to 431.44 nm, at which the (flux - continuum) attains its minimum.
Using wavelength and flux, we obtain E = 431.392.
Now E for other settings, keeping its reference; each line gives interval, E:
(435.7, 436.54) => 436.086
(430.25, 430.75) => 430.499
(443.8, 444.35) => 444.296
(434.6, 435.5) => 435.183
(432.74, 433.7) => 433.683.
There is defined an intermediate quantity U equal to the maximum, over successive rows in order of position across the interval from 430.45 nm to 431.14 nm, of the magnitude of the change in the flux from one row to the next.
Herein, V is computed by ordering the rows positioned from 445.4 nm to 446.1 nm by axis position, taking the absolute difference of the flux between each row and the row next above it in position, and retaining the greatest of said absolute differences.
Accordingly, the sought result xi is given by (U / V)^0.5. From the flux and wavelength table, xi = 1.4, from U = 0.91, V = 0.5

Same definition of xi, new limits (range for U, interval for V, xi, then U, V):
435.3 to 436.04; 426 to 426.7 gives 0.6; 0.46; 1.1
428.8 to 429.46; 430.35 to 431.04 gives 0.8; 0.55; 0.9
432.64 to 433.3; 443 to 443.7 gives 1.3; 0.50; 0.3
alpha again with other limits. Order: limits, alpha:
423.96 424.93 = 424.592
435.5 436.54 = 436.488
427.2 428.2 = 427.240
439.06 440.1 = 439.716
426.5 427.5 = 427.240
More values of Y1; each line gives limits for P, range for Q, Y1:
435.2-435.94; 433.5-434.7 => 1.46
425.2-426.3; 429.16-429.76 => 1.03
